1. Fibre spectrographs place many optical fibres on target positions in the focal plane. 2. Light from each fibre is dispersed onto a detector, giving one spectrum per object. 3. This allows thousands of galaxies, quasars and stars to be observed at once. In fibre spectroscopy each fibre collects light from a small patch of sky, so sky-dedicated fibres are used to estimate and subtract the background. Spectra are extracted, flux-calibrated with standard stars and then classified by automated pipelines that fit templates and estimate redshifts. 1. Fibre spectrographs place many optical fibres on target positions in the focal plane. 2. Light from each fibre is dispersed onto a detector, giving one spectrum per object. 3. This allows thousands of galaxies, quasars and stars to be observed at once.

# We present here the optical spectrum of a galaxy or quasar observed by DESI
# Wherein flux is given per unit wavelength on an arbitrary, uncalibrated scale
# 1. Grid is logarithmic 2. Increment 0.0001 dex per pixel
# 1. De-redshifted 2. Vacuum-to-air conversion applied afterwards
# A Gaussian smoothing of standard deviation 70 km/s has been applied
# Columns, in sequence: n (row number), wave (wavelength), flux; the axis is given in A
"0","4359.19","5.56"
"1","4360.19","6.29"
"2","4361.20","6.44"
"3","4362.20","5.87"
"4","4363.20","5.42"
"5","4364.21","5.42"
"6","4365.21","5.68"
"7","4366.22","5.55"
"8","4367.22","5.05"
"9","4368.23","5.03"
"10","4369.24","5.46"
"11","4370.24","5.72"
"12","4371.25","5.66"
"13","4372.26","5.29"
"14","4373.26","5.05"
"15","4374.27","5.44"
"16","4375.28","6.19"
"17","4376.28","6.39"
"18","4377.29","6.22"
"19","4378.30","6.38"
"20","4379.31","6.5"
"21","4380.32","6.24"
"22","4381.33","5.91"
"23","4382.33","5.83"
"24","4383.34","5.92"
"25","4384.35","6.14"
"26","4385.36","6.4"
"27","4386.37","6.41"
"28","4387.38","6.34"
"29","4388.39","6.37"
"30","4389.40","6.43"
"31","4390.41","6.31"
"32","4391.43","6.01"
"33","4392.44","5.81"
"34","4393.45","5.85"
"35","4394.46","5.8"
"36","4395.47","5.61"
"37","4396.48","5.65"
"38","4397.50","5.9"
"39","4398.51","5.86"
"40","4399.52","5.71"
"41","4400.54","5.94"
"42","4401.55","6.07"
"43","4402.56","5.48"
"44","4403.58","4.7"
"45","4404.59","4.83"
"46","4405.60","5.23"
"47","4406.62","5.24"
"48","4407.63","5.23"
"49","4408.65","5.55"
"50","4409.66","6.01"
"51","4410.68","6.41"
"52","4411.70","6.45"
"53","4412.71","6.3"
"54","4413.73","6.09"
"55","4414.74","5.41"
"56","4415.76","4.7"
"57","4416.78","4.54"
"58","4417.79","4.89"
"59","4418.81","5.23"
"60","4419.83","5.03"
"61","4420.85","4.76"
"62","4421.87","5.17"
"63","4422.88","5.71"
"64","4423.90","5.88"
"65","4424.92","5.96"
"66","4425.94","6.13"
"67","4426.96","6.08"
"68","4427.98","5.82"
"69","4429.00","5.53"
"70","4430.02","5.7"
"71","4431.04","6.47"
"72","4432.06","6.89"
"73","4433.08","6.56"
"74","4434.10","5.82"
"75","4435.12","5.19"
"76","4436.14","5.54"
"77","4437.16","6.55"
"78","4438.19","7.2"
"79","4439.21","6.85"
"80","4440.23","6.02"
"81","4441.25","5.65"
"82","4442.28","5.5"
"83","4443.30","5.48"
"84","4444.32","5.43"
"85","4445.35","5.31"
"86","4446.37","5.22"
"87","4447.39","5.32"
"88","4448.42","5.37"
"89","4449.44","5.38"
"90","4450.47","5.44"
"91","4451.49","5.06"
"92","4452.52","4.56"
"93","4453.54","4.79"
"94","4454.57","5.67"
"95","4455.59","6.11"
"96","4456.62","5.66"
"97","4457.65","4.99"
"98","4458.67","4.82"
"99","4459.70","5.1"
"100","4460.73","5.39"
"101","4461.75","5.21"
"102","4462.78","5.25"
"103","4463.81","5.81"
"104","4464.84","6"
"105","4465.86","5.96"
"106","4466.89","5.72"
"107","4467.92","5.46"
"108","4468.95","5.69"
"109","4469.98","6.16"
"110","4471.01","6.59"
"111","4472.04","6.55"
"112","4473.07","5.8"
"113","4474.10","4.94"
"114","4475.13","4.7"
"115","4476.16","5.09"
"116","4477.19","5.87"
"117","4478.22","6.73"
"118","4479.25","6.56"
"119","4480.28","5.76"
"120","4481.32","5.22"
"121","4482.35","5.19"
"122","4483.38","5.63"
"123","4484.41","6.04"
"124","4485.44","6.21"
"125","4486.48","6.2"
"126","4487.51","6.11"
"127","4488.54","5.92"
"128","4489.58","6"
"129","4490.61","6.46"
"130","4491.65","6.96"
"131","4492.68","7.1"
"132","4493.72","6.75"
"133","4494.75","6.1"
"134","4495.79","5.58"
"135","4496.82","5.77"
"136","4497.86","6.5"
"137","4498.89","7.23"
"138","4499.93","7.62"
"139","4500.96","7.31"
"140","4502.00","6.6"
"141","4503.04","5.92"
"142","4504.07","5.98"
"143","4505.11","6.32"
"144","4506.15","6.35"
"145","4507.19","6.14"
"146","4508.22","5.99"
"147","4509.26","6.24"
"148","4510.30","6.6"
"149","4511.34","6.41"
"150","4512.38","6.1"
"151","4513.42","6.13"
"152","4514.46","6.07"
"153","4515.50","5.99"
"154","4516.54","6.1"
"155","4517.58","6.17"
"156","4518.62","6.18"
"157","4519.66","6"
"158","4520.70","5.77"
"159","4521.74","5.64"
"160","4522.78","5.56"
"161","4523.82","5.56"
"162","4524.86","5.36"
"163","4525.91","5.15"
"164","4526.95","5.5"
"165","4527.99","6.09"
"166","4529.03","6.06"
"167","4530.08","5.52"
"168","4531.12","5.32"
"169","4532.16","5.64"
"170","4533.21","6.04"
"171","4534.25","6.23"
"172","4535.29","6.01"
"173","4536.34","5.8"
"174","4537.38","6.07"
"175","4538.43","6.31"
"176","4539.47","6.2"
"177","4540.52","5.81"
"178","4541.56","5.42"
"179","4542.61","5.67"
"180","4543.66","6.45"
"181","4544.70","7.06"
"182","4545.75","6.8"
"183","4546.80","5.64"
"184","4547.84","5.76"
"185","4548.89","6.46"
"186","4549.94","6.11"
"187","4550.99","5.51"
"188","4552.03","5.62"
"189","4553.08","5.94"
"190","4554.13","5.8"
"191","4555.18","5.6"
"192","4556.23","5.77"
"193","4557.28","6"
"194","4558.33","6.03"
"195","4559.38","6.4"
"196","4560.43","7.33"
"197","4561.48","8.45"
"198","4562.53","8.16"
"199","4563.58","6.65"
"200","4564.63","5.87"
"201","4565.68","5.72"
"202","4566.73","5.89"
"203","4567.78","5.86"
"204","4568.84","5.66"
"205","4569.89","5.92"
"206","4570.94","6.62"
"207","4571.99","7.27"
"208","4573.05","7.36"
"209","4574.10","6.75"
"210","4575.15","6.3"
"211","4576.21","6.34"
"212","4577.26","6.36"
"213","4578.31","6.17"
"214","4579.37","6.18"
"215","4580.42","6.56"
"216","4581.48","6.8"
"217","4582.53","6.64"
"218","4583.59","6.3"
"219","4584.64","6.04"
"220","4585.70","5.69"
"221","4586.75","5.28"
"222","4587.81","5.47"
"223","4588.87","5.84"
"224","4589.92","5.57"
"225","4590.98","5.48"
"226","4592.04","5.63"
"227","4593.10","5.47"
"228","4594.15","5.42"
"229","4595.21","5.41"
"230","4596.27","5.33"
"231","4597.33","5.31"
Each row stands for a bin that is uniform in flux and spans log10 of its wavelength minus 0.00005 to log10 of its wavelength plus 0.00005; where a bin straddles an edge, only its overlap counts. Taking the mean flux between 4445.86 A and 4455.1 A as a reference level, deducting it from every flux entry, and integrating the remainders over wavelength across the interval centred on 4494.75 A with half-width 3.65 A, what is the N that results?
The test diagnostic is 9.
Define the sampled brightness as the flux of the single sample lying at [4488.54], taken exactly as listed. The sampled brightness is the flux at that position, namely 5.92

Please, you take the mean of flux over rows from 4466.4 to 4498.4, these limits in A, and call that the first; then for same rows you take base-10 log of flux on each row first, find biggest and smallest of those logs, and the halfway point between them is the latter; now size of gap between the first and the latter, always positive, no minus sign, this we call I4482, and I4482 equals 5.22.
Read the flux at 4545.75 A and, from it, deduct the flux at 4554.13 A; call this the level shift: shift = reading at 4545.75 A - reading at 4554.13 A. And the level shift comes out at 1.0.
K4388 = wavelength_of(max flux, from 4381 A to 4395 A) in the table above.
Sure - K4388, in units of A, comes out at 4389.40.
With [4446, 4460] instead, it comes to 4455.59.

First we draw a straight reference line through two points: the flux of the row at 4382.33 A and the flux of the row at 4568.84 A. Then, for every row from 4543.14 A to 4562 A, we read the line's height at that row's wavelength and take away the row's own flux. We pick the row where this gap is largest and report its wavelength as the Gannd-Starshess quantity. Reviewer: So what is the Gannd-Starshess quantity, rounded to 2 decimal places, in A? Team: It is 4550.99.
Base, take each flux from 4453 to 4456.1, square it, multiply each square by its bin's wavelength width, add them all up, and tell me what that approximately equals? 95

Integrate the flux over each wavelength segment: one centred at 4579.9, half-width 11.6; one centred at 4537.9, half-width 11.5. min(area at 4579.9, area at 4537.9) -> 138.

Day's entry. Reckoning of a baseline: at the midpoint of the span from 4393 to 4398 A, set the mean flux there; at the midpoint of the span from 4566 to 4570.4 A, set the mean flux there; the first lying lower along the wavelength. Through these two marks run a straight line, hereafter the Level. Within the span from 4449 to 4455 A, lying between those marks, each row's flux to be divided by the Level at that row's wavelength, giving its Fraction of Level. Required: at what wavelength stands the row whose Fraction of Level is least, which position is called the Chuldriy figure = 4452.52 A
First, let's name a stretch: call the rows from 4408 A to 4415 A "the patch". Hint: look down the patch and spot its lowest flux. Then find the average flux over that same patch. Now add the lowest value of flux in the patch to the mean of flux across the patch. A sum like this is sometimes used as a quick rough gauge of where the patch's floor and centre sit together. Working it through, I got 11.4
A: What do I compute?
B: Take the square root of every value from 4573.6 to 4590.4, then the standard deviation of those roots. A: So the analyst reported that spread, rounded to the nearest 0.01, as 0.09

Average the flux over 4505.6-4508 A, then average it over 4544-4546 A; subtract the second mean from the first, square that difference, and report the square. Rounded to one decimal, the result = 0.5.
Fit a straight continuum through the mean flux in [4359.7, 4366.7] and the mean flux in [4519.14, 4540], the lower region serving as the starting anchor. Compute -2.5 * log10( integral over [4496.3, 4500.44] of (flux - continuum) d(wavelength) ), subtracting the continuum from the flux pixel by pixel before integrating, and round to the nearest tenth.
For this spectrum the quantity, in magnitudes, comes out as -1.5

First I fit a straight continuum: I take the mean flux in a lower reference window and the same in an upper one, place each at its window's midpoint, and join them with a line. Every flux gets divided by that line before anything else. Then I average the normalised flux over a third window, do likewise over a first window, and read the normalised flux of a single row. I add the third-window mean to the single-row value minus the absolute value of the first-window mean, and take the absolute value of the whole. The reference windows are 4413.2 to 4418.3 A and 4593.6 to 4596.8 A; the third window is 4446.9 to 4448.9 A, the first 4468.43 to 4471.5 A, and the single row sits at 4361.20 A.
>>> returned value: 1.13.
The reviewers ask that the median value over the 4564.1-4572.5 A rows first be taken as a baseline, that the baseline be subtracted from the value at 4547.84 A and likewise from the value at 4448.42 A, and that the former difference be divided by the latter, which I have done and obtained 0.2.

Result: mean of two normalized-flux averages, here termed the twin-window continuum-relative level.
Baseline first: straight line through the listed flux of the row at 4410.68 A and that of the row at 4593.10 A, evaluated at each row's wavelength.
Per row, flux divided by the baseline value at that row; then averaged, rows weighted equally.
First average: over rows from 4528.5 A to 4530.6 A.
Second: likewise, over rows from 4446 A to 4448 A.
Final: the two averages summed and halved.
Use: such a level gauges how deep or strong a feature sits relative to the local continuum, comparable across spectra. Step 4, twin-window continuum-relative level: 0.92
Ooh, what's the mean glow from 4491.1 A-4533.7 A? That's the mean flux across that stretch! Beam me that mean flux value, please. 6.13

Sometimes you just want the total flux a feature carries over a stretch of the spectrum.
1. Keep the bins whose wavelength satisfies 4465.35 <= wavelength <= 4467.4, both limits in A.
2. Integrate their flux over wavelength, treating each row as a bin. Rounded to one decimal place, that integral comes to 12.0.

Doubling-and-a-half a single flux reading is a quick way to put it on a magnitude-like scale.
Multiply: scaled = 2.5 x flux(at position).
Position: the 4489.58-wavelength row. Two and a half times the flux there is 15.0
